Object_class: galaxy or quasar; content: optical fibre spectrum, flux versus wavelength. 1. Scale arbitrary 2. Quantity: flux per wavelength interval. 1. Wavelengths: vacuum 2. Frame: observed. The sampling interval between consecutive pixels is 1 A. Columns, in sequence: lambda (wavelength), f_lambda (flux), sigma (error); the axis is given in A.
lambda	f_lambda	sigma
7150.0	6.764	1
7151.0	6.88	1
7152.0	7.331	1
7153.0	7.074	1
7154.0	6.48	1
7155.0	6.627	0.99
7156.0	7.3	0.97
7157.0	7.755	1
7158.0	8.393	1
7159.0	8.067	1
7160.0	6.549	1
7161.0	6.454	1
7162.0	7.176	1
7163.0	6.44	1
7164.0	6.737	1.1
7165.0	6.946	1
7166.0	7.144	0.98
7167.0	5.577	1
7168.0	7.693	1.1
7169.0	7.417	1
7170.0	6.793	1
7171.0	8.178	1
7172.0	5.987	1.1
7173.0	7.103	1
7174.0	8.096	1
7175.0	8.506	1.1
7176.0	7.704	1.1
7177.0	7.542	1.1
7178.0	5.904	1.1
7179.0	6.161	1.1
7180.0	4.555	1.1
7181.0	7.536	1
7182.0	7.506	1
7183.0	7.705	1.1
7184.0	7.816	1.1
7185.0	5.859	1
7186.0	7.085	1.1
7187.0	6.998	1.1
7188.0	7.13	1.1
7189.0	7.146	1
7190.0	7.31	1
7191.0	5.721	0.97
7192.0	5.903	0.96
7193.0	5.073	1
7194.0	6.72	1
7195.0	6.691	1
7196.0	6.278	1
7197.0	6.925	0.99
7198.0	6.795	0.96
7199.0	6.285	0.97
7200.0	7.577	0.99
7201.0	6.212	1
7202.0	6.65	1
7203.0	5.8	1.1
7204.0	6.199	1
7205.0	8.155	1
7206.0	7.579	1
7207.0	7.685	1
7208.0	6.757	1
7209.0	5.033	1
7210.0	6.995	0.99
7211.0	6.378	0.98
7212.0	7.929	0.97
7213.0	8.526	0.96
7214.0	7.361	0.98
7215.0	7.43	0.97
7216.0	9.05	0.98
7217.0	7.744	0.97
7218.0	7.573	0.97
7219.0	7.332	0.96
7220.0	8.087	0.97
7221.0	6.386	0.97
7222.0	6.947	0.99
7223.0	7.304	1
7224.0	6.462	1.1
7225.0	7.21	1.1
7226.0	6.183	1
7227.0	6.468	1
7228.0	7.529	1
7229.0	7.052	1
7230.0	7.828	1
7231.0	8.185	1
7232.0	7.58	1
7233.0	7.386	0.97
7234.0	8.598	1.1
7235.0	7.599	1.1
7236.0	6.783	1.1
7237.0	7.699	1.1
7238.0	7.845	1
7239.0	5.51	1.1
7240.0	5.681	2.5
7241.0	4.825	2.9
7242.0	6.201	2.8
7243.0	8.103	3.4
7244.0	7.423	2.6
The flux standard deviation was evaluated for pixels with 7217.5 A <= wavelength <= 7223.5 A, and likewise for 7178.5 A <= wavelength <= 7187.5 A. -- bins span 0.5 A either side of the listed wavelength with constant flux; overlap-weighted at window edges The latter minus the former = 0.5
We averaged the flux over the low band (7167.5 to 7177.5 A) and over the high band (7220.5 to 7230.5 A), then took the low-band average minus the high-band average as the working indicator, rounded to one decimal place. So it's 0.6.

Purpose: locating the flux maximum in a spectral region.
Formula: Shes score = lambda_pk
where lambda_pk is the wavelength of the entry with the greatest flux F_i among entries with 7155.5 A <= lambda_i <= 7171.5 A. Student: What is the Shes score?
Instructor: 7158.0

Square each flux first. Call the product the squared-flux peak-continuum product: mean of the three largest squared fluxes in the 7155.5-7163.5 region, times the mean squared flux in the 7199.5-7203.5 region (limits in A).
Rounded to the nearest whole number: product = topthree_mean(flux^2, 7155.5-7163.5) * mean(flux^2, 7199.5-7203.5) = 2835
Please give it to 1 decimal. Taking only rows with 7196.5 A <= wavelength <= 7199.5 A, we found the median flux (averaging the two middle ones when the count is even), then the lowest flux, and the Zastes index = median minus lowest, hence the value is 0.5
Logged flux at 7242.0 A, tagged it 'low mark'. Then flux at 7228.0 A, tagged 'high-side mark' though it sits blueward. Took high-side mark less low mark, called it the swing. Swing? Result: 1.3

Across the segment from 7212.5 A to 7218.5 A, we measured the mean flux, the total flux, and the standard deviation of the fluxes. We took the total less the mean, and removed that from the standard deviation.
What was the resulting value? -39.1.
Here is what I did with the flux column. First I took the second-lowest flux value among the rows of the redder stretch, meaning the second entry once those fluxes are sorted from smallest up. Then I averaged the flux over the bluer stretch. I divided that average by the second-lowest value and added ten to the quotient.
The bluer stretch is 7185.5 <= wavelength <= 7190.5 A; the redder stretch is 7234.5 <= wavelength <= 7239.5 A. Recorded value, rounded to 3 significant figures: 11.1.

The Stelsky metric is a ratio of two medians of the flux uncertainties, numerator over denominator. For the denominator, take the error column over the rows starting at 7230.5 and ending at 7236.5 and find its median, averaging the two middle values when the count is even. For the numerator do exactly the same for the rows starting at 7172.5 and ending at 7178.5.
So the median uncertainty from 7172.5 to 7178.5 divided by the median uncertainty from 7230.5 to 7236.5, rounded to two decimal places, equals 1.05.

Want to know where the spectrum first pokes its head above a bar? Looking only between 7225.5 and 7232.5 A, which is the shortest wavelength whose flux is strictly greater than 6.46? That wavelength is 7227.0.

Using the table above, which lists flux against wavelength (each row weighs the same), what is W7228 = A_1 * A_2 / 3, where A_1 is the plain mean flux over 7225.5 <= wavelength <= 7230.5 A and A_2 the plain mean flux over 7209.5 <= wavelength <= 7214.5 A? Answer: 17.4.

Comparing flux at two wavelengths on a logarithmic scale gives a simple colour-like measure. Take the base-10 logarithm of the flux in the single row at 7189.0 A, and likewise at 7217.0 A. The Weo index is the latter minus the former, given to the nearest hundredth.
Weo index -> 0.03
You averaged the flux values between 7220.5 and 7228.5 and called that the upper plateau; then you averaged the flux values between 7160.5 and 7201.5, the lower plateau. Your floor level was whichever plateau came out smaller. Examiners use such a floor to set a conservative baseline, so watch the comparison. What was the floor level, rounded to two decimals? 6.81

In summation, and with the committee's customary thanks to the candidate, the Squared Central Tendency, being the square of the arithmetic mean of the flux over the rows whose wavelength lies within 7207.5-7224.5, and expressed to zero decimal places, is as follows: 53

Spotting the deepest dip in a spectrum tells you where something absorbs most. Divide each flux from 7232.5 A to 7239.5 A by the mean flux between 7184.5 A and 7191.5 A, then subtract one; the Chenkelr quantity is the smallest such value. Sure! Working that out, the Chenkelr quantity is -0.18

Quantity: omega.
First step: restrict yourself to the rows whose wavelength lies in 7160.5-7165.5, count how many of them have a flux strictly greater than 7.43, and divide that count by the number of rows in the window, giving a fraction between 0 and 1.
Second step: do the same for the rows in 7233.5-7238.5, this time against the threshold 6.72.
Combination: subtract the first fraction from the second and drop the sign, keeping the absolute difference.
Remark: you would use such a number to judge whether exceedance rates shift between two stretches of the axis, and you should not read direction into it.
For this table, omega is 1.00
